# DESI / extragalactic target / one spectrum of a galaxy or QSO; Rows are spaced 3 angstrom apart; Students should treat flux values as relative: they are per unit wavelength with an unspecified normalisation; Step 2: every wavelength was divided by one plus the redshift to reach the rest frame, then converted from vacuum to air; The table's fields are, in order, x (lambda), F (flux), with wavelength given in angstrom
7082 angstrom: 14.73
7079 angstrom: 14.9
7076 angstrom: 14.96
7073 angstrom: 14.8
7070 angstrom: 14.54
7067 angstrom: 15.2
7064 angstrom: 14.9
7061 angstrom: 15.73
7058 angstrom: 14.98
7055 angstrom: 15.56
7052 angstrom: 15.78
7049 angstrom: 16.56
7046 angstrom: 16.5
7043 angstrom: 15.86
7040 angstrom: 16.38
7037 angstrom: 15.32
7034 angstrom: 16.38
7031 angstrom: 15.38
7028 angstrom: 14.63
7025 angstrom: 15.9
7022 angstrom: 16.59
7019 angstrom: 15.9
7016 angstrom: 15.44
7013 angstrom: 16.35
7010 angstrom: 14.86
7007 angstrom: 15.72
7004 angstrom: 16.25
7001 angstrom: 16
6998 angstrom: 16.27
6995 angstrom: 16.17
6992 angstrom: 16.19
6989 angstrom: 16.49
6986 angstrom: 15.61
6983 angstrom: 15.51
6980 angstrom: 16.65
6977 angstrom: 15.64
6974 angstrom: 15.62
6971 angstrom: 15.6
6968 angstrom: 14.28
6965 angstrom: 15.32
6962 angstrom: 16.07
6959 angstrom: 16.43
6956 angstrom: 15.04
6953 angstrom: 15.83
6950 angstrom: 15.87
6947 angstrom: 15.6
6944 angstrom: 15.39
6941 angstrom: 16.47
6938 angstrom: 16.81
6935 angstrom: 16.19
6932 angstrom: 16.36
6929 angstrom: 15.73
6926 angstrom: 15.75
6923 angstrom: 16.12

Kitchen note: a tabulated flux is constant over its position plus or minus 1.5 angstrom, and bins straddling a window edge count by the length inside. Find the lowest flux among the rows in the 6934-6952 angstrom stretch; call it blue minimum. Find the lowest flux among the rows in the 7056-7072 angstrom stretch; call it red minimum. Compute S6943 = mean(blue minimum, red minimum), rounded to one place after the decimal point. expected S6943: 15.0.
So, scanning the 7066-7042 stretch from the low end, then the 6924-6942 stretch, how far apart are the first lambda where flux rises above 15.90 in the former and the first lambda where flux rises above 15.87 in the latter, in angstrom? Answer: 114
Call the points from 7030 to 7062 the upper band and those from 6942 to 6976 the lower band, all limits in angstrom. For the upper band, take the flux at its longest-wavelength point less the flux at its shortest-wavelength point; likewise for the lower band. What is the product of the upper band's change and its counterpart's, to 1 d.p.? 0.1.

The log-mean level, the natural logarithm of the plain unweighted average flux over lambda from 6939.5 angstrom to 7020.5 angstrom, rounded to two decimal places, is 2.76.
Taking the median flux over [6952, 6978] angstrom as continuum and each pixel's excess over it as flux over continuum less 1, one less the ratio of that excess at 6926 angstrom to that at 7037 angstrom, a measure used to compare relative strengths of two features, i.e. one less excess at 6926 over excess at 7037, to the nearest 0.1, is 1.4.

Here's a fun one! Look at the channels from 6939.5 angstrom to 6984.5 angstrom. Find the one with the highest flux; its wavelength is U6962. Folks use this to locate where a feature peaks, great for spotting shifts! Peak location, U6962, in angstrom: 6980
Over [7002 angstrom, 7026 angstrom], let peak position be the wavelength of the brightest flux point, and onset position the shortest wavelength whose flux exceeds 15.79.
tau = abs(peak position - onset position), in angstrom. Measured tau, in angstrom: 18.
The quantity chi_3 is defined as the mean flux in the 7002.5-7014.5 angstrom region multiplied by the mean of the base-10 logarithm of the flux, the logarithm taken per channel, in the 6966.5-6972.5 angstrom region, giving 18.5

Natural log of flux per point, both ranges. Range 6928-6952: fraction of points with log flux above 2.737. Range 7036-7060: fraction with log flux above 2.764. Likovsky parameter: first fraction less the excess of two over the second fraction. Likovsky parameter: -0.75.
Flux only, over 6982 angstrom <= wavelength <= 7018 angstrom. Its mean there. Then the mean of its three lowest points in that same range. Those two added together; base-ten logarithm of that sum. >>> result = 1.49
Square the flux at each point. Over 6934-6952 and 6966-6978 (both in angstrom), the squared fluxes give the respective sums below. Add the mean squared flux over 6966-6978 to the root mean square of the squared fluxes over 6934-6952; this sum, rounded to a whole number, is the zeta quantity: 492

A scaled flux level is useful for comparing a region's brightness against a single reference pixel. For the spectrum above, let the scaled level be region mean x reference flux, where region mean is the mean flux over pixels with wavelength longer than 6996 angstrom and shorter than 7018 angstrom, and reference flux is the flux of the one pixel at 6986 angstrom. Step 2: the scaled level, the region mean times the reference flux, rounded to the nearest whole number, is 247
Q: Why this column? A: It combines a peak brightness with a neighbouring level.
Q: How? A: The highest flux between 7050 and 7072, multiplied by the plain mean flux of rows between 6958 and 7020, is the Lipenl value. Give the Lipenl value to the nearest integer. 250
